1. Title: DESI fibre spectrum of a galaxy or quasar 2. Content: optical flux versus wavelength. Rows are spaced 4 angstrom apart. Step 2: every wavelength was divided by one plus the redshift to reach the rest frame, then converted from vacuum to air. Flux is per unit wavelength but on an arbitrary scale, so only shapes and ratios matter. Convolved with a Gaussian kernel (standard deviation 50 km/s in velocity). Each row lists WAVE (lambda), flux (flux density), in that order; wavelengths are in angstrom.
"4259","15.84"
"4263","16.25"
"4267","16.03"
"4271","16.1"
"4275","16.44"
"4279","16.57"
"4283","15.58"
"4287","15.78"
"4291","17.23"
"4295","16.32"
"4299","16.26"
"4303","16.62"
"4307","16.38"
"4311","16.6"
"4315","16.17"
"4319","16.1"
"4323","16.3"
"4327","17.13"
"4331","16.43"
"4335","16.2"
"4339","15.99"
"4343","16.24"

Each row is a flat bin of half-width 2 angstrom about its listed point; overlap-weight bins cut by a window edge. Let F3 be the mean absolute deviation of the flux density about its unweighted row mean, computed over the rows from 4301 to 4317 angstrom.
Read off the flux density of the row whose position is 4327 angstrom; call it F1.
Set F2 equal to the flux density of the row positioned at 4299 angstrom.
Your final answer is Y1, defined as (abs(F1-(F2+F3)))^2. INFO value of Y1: 0.49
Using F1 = 17.13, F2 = 16.26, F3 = 0.2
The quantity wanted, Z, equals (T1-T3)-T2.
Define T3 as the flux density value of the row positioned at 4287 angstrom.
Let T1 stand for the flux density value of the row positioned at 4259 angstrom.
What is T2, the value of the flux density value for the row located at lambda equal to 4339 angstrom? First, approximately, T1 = 15.84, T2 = 15.99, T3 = 15.78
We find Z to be -15.9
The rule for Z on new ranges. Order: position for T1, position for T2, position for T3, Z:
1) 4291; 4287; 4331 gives -15.0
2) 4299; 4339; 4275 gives -16.2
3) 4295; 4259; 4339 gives -15.5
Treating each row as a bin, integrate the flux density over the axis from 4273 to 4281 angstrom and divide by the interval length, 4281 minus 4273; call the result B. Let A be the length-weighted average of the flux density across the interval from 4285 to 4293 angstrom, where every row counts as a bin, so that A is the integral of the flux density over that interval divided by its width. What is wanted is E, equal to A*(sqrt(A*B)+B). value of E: 545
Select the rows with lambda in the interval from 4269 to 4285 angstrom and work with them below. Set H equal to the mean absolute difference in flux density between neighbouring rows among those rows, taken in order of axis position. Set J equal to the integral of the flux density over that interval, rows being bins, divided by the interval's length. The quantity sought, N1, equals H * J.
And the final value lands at 8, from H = 0.49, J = 16.2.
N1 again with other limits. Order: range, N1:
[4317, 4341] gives 7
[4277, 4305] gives 11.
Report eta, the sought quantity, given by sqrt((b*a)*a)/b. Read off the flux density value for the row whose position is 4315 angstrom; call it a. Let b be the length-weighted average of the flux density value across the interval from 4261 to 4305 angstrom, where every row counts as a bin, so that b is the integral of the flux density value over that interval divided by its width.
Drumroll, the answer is 4.006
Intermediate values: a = 16.17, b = 16.3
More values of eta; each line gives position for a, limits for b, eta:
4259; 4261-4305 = 3.925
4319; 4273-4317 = 3.981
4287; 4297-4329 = 3.891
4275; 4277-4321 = 4.068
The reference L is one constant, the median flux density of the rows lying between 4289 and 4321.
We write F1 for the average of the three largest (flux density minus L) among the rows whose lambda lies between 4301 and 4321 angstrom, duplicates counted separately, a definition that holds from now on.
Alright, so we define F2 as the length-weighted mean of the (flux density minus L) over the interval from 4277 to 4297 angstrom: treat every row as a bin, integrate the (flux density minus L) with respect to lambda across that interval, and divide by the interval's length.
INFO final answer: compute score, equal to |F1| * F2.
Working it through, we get -0.010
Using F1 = 0.18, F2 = -0.054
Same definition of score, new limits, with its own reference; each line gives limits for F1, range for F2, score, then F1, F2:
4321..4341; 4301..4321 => 0.006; 0.27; 0.024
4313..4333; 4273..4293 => -0.008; 0.27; -0.030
